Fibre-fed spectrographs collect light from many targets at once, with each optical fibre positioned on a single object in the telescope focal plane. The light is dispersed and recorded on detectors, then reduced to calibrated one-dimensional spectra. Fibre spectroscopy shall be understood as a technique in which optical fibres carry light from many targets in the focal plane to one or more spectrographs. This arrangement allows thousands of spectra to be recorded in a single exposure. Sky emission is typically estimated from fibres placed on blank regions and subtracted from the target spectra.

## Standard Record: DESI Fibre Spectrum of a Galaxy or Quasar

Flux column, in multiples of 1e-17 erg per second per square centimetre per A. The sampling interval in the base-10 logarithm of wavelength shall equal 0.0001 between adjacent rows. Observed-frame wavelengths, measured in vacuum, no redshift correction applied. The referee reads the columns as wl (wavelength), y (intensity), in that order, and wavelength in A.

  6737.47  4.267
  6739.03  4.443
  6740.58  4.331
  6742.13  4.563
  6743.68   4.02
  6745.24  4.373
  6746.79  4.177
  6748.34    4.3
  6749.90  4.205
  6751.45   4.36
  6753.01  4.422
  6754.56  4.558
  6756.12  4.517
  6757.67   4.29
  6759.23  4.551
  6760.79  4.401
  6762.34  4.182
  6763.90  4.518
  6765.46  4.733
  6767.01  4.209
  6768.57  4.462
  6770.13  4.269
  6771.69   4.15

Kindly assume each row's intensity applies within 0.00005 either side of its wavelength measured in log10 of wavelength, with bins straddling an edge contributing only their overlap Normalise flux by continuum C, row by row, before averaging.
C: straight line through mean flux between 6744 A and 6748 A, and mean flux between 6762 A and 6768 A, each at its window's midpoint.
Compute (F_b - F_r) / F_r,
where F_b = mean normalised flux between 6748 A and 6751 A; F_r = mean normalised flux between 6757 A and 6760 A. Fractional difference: -0.02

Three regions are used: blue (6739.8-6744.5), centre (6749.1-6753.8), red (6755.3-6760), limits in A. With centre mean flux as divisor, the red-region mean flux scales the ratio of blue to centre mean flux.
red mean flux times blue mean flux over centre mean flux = 4.43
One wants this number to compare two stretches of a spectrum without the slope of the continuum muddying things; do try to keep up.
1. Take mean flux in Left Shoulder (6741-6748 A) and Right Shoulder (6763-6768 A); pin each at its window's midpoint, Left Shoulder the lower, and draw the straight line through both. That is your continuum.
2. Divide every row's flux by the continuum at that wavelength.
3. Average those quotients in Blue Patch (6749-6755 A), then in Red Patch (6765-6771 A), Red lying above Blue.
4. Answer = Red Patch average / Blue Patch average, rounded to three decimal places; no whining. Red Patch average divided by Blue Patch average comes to 0.974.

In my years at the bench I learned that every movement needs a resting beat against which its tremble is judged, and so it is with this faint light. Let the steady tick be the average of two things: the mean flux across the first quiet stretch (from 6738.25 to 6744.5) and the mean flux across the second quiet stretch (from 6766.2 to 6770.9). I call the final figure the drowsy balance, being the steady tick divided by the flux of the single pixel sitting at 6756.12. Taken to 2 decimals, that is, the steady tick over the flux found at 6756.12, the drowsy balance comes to 0.96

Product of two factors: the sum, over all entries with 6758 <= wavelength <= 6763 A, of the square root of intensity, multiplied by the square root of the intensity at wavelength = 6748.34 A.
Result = 13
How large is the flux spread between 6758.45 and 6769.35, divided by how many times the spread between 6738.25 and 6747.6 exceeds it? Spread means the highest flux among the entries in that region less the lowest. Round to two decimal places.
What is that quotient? 0.56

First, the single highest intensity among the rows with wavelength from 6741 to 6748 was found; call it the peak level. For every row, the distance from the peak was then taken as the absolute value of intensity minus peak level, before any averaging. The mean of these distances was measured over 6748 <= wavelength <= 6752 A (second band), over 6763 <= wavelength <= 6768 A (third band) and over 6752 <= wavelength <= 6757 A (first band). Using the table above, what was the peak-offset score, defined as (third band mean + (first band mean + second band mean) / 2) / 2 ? 0.18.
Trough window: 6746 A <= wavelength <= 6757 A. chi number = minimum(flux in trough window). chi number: 4.177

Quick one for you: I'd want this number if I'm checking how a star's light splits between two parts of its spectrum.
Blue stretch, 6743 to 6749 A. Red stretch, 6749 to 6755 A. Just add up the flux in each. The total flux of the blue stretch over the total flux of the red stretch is 1.0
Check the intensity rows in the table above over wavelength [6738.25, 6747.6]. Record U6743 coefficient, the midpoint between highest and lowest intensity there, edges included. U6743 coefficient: 4.29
